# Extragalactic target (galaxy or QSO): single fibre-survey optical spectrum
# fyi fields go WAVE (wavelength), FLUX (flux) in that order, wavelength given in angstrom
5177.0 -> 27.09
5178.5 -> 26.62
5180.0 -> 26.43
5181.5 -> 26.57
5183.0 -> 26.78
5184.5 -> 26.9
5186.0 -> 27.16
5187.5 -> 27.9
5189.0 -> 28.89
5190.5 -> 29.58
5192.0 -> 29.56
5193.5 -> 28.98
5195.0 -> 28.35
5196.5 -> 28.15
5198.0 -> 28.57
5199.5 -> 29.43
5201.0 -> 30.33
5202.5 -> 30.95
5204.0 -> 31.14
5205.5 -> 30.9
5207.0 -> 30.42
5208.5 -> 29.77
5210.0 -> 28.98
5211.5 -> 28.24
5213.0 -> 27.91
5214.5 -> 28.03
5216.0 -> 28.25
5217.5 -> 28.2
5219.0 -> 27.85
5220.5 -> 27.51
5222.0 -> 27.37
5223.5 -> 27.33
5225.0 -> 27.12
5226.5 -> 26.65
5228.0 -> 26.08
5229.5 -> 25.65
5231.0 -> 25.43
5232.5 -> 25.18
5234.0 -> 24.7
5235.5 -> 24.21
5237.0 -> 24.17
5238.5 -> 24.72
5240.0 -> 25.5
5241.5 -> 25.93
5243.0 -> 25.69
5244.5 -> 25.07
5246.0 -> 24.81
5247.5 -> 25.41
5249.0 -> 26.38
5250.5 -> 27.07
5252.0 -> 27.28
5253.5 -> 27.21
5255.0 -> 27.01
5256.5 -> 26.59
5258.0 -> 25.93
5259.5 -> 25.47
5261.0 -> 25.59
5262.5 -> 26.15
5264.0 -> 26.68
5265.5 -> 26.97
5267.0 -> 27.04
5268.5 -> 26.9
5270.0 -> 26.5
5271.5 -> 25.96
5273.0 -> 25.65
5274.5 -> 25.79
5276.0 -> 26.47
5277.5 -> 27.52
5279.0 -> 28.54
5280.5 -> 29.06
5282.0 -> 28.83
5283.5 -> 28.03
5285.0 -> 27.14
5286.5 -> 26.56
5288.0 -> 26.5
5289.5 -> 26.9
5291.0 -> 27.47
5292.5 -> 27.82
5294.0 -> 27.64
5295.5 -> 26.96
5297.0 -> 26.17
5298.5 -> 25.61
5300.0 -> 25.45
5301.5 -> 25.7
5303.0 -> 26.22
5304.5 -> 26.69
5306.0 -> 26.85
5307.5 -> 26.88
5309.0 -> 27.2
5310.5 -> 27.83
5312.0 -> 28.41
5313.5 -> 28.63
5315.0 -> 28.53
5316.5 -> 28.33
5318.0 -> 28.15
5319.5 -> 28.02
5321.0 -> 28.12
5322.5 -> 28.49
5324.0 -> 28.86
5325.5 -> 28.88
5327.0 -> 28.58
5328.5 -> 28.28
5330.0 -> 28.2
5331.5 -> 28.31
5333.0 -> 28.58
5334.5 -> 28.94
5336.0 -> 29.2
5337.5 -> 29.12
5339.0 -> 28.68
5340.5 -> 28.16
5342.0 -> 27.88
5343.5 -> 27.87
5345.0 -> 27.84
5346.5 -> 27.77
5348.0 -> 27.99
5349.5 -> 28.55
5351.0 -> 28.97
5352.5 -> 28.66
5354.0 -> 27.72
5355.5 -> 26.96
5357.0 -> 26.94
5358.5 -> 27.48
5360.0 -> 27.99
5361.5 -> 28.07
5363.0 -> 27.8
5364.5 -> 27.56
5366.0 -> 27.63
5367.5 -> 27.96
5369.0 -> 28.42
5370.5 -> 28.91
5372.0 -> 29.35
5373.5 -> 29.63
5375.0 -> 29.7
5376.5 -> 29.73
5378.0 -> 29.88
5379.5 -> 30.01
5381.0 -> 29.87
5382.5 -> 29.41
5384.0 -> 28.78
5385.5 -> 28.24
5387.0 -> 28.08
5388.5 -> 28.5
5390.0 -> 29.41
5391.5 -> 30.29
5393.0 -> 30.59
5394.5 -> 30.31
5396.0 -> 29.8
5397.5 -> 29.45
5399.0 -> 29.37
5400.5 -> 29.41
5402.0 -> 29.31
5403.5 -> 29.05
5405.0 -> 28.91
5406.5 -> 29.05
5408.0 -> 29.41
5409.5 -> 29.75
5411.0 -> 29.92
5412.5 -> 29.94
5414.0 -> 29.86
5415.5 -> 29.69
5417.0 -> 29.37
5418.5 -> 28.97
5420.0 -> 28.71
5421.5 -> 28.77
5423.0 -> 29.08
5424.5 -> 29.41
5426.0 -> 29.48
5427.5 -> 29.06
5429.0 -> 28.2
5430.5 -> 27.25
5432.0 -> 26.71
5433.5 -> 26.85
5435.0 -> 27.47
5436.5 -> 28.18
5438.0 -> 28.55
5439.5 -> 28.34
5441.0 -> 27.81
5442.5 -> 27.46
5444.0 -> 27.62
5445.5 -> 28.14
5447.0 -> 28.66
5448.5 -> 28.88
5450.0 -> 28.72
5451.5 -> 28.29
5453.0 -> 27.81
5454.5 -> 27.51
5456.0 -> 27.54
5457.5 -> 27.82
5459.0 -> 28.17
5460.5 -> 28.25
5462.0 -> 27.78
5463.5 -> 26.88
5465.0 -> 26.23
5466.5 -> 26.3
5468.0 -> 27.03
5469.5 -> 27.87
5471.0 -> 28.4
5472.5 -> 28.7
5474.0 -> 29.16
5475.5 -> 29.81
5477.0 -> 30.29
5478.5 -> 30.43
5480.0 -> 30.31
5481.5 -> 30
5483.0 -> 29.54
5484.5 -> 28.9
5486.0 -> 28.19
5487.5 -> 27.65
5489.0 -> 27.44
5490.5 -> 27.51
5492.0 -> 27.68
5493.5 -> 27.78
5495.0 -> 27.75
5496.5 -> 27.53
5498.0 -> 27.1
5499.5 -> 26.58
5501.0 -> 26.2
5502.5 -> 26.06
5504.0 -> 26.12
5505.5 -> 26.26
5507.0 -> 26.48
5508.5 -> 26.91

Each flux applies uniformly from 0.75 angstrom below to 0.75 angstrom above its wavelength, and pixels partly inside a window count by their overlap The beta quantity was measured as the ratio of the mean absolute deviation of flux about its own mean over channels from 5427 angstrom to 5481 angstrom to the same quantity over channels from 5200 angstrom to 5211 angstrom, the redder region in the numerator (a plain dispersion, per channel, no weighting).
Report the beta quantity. 1.4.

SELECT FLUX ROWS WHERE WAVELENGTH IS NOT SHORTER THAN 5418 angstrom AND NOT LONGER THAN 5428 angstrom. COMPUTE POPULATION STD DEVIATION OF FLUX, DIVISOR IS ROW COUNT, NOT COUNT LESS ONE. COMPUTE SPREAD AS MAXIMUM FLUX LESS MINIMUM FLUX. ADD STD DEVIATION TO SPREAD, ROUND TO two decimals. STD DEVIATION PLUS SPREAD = 1.04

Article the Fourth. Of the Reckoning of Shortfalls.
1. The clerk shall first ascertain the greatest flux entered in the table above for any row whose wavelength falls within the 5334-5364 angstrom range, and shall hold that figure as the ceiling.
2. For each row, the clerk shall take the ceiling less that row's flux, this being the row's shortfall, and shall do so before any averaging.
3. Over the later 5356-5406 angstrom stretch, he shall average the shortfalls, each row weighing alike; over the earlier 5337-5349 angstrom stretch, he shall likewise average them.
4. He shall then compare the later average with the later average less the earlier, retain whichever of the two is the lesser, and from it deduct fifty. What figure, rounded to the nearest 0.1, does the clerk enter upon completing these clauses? -50.8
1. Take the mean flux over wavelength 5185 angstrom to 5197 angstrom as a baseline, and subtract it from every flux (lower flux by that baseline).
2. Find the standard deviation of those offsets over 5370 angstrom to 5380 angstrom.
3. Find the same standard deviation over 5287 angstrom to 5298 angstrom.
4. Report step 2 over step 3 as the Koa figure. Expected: 0.60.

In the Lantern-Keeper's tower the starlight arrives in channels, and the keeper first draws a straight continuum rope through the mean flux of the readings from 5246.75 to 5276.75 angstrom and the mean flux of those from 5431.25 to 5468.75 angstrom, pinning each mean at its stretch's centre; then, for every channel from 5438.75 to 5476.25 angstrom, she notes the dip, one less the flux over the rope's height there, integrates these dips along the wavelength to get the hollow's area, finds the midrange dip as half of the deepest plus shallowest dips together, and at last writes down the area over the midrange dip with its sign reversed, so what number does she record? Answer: -47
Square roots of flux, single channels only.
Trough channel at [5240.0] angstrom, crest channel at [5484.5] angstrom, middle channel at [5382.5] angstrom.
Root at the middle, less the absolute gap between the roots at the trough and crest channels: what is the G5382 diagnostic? 5.097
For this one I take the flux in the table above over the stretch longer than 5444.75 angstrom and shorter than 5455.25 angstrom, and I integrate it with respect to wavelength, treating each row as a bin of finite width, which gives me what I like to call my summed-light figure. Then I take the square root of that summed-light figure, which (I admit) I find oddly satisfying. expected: 17.2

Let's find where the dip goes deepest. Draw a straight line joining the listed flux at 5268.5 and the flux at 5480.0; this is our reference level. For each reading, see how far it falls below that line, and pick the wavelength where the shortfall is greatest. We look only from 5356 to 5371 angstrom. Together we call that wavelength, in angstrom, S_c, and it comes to 5357.0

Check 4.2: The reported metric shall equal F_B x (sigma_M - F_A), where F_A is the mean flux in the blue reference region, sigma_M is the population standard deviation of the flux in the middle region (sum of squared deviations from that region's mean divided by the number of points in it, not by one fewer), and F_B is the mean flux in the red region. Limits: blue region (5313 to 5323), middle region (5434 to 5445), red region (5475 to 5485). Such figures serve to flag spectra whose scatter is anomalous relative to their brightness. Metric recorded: -835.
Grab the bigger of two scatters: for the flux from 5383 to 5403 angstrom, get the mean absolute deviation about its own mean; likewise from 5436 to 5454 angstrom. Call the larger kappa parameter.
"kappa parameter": 0.59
